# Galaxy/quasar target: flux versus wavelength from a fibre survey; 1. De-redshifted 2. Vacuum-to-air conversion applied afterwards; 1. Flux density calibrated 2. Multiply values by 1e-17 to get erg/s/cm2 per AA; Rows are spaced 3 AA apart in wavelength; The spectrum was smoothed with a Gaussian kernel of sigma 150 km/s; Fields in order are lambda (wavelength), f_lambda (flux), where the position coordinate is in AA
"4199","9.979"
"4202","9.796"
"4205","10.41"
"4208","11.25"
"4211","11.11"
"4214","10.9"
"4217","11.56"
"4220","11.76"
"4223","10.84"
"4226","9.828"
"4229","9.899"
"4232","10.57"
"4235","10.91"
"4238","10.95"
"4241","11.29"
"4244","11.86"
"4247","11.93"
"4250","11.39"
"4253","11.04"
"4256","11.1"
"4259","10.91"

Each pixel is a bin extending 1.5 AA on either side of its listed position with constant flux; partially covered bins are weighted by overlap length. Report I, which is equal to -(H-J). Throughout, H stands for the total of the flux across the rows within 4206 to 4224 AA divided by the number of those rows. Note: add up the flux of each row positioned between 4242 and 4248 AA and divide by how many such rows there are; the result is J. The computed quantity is 0.66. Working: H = 11.2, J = 11.9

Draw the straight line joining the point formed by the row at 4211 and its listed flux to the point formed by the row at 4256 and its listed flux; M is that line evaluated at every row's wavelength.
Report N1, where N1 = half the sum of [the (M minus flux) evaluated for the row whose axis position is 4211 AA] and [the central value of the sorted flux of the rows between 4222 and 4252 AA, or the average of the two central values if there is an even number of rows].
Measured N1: 5.5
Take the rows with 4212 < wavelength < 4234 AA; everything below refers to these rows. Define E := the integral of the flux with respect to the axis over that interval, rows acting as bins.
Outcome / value 237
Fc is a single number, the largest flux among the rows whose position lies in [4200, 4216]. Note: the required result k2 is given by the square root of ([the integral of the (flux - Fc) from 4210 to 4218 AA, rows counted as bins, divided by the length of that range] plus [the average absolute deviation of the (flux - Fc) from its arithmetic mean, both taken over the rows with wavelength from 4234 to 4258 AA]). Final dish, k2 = 0.485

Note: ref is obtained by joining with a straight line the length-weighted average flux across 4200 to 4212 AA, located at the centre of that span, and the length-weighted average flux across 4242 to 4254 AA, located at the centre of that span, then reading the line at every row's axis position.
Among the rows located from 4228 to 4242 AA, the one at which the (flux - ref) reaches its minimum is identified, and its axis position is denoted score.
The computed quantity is 4229 AA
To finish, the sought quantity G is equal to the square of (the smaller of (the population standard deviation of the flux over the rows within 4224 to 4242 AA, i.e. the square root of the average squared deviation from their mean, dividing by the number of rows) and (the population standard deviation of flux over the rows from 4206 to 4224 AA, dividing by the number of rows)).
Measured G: 0.11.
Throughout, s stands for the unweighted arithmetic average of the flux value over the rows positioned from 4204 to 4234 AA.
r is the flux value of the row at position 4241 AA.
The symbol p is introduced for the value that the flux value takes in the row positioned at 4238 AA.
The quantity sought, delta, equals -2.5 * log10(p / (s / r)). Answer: -2.65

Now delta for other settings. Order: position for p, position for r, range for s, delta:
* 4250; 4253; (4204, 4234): -2.66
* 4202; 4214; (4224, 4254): -2.47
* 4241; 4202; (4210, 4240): -2.52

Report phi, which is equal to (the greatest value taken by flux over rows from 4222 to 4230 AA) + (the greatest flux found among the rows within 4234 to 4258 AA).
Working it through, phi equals 22.8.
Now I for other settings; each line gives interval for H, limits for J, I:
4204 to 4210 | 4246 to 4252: 0.83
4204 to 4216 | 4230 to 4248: 0.33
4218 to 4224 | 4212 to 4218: -0.07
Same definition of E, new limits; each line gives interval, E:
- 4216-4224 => 91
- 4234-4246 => 136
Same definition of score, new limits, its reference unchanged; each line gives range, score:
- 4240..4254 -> 4253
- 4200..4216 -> 4202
